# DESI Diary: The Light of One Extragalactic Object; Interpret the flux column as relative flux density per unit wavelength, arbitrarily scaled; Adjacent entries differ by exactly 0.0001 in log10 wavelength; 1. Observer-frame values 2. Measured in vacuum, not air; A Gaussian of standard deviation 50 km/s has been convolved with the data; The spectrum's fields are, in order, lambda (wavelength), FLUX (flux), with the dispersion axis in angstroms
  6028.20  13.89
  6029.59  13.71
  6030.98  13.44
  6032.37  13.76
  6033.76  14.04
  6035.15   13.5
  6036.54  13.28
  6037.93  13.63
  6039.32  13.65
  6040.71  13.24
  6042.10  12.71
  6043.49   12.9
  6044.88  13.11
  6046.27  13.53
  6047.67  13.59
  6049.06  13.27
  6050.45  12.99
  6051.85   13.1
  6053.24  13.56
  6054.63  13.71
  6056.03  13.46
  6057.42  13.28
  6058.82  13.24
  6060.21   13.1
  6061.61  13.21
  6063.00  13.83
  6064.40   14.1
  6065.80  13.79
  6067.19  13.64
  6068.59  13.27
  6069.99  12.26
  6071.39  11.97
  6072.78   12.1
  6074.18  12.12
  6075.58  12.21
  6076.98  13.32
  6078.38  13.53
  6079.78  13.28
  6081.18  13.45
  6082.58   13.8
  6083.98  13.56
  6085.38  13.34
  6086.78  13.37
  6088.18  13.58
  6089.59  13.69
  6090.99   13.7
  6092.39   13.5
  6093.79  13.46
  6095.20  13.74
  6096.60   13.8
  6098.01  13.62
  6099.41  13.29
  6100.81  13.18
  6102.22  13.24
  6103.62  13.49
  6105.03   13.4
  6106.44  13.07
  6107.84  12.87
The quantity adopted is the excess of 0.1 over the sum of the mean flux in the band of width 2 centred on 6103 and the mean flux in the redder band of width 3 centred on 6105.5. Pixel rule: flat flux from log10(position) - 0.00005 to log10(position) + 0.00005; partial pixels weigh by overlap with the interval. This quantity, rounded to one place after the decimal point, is -26.5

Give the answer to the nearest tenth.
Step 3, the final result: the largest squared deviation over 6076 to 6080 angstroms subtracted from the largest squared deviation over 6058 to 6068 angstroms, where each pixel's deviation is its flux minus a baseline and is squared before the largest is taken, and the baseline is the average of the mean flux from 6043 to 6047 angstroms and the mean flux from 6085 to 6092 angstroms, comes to 0.5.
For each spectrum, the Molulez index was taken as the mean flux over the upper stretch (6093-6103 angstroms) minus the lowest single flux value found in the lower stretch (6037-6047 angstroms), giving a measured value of 0.77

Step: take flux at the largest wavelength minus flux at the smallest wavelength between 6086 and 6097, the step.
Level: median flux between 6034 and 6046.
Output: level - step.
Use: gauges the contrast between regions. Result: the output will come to 12.8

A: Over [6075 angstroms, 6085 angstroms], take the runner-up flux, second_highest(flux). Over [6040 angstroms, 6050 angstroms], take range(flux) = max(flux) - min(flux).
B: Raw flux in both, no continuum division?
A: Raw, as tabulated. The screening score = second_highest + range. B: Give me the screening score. 14.4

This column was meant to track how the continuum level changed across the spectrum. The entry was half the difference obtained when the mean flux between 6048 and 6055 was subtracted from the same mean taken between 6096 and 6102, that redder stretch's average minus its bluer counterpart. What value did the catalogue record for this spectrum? 0.1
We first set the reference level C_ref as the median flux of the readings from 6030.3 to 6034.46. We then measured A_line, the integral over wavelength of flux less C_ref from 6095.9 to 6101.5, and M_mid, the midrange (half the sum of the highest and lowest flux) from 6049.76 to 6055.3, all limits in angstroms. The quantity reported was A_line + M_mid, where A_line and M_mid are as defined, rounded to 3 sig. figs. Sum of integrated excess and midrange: 11.7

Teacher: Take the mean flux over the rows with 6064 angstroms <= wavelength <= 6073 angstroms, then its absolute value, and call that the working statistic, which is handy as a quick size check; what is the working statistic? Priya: 13.0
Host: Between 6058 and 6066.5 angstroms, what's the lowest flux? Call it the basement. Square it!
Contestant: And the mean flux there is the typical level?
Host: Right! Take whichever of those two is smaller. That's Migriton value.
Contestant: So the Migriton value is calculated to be 13.5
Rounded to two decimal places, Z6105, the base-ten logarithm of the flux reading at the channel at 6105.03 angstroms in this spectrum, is 1.13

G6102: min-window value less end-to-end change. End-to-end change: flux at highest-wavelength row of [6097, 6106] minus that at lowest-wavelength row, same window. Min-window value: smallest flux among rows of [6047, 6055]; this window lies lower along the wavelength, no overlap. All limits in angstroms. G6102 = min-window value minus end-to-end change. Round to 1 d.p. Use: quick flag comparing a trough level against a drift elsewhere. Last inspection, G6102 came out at 13.2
